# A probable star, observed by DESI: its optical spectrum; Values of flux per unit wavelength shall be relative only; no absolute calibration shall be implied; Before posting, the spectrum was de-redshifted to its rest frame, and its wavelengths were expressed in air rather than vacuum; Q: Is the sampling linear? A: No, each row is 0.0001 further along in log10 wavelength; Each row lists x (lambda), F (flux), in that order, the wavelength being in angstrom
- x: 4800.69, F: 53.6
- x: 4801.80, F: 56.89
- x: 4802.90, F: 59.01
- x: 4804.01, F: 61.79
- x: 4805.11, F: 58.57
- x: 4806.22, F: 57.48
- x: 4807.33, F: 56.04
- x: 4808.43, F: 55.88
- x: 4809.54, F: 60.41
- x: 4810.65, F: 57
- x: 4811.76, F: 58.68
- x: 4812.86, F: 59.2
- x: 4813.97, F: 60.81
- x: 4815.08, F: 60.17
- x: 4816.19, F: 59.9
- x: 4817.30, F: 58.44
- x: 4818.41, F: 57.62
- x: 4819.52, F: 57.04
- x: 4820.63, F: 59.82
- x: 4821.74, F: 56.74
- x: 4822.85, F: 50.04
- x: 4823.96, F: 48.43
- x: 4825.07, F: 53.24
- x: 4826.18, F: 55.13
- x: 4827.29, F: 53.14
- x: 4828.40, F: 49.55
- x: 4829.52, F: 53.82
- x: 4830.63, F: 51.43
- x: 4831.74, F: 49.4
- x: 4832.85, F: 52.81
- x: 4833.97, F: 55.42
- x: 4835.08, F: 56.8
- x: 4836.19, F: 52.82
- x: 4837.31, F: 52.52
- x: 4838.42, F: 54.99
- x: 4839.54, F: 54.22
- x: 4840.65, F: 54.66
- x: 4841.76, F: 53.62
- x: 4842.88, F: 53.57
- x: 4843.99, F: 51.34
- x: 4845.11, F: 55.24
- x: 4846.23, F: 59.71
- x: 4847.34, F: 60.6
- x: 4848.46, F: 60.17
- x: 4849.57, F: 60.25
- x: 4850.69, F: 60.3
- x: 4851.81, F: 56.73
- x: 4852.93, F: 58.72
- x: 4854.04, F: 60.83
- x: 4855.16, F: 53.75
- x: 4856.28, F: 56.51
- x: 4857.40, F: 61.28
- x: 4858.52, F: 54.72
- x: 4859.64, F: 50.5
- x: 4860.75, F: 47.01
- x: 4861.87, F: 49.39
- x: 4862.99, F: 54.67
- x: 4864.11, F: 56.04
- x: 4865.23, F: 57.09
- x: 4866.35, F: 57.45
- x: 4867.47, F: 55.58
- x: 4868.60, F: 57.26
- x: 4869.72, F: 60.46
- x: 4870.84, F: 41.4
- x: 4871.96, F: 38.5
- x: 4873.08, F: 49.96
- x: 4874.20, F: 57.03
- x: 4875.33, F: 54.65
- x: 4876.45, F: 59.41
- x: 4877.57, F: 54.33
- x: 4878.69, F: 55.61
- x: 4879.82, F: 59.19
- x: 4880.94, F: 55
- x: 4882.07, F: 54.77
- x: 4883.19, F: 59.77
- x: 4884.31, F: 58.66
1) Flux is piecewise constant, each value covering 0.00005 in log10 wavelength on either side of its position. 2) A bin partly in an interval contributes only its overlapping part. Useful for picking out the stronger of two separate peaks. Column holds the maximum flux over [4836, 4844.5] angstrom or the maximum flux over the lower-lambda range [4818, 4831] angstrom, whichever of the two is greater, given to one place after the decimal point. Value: 59.8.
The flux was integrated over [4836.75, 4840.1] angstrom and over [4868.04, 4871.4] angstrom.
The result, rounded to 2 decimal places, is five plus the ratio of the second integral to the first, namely 5.99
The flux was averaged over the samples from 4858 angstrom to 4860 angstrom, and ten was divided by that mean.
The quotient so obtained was 0.190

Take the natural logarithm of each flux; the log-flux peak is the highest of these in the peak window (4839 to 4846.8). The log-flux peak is 4.09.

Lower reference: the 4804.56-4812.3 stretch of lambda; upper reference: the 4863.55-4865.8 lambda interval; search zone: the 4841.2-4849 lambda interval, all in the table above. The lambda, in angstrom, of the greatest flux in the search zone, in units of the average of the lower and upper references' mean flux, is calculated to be 4847.34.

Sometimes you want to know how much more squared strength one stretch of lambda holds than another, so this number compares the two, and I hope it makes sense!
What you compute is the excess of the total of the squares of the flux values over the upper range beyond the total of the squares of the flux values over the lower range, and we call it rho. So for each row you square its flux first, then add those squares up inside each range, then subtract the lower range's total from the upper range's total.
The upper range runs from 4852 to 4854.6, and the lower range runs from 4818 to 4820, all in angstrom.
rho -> 575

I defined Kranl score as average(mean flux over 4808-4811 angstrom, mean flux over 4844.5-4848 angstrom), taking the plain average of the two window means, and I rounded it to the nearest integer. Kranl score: 58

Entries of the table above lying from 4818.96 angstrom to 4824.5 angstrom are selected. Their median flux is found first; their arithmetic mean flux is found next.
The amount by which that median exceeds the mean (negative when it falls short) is 2.3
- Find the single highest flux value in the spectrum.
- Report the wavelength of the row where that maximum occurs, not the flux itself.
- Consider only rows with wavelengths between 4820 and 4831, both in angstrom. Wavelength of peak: 4820.63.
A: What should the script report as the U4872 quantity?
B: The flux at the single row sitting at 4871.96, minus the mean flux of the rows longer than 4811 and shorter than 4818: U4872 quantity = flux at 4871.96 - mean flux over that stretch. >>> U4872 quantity -21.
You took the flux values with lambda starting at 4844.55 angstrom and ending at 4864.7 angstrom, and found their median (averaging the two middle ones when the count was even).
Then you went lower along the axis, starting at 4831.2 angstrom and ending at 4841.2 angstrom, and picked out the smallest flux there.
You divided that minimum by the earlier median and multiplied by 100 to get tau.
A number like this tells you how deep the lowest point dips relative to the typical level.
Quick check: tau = 87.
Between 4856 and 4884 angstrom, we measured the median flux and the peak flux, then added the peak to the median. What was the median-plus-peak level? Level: 117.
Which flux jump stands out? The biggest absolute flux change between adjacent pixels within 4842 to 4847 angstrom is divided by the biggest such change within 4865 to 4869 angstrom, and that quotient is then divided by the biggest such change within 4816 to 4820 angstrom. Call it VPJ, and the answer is 1.6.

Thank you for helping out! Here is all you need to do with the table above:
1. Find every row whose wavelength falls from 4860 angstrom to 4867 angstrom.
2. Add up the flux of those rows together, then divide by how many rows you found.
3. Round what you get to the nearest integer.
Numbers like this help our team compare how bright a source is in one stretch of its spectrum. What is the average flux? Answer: 54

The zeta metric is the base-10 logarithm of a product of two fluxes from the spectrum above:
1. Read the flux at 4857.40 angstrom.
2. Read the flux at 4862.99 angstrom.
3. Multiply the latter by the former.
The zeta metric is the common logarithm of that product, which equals 3.53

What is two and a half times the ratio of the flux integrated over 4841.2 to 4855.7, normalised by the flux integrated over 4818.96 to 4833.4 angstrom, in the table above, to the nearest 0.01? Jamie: 2.71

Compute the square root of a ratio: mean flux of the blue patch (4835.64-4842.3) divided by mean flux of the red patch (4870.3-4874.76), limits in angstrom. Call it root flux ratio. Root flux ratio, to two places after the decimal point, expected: 1.07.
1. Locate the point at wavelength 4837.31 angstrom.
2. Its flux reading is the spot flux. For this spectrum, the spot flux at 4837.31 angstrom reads 52.52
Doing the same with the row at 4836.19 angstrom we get 52.82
